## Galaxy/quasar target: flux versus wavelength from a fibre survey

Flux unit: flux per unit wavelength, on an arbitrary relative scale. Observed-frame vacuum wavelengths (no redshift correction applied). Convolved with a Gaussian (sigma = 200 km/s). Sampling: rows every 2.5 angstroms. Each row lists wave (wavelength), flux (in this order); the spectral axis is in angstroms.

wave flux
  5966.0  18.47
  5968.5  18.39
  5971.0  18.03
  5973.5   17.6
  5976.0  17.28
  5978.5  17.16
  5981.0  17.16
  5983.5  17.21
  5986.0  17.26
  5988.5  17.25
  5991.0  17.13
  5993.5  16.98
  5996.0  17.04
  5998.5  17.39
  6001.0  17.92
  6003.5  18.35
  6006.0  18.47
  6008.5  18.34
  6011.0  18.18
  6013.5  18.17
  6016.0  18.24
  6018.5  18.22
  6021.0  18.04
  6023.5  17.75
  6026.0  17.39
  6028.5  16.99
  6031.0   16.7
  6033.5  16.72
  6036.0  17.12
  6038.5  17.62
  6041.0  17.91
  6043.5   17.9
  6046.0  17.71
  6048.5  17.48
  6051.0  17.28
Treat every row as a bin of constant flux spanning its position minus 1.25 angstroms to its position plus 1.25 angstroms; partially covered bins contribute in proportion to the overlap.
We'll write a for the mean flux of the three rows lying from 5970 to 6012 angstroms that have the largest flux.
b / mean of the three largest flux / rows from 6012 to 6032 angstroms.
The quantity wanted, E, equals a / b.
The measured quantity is 1.01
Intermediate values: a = 18.4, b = 18.2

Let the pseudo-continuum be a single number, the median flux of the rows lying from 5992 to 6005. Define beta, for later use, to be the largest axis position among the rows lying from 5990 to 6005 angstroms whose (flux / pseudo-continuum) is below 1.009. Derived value 5998.5 angstroms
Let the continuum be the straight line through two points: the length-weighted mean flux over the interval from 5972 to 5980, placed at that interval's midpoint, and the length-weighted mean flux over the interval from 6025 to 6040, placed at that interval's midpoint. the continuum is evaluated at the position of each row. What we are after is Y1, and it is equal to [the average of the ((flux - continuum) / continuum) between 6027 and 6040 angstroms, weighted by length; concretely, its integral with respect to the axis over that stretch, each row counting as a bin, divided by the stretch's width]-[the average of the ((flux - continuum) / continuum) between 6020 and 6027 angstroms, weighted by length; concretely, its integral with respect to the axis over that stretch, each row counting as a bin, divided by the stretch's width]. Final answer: -0.037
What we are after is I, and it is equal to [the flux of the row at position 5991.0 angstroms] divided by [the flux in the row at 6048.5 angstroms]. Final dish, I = 0.98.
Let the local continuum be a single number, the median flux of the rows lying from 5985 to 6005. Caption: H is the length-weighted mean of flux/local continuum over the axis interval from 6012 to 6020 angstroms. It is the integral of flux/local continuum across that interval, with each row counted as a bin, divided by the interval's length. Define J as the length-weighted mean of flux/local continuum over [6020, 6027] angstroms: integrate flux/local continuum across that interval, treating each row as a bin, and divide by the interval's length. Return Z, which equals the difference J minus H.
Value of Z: -0.03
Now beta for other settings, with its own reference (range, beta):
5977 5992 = 5991.0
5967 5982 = 5981.0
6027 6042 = 6036.0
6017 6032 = 6031.0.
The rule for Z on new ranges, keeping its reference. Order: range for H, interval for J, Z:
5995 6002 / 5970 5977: 0.01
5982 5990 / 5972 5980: 0.01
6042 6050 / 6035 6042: -0.01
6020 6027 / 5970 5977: -0.01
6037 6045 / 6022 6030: -0.02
